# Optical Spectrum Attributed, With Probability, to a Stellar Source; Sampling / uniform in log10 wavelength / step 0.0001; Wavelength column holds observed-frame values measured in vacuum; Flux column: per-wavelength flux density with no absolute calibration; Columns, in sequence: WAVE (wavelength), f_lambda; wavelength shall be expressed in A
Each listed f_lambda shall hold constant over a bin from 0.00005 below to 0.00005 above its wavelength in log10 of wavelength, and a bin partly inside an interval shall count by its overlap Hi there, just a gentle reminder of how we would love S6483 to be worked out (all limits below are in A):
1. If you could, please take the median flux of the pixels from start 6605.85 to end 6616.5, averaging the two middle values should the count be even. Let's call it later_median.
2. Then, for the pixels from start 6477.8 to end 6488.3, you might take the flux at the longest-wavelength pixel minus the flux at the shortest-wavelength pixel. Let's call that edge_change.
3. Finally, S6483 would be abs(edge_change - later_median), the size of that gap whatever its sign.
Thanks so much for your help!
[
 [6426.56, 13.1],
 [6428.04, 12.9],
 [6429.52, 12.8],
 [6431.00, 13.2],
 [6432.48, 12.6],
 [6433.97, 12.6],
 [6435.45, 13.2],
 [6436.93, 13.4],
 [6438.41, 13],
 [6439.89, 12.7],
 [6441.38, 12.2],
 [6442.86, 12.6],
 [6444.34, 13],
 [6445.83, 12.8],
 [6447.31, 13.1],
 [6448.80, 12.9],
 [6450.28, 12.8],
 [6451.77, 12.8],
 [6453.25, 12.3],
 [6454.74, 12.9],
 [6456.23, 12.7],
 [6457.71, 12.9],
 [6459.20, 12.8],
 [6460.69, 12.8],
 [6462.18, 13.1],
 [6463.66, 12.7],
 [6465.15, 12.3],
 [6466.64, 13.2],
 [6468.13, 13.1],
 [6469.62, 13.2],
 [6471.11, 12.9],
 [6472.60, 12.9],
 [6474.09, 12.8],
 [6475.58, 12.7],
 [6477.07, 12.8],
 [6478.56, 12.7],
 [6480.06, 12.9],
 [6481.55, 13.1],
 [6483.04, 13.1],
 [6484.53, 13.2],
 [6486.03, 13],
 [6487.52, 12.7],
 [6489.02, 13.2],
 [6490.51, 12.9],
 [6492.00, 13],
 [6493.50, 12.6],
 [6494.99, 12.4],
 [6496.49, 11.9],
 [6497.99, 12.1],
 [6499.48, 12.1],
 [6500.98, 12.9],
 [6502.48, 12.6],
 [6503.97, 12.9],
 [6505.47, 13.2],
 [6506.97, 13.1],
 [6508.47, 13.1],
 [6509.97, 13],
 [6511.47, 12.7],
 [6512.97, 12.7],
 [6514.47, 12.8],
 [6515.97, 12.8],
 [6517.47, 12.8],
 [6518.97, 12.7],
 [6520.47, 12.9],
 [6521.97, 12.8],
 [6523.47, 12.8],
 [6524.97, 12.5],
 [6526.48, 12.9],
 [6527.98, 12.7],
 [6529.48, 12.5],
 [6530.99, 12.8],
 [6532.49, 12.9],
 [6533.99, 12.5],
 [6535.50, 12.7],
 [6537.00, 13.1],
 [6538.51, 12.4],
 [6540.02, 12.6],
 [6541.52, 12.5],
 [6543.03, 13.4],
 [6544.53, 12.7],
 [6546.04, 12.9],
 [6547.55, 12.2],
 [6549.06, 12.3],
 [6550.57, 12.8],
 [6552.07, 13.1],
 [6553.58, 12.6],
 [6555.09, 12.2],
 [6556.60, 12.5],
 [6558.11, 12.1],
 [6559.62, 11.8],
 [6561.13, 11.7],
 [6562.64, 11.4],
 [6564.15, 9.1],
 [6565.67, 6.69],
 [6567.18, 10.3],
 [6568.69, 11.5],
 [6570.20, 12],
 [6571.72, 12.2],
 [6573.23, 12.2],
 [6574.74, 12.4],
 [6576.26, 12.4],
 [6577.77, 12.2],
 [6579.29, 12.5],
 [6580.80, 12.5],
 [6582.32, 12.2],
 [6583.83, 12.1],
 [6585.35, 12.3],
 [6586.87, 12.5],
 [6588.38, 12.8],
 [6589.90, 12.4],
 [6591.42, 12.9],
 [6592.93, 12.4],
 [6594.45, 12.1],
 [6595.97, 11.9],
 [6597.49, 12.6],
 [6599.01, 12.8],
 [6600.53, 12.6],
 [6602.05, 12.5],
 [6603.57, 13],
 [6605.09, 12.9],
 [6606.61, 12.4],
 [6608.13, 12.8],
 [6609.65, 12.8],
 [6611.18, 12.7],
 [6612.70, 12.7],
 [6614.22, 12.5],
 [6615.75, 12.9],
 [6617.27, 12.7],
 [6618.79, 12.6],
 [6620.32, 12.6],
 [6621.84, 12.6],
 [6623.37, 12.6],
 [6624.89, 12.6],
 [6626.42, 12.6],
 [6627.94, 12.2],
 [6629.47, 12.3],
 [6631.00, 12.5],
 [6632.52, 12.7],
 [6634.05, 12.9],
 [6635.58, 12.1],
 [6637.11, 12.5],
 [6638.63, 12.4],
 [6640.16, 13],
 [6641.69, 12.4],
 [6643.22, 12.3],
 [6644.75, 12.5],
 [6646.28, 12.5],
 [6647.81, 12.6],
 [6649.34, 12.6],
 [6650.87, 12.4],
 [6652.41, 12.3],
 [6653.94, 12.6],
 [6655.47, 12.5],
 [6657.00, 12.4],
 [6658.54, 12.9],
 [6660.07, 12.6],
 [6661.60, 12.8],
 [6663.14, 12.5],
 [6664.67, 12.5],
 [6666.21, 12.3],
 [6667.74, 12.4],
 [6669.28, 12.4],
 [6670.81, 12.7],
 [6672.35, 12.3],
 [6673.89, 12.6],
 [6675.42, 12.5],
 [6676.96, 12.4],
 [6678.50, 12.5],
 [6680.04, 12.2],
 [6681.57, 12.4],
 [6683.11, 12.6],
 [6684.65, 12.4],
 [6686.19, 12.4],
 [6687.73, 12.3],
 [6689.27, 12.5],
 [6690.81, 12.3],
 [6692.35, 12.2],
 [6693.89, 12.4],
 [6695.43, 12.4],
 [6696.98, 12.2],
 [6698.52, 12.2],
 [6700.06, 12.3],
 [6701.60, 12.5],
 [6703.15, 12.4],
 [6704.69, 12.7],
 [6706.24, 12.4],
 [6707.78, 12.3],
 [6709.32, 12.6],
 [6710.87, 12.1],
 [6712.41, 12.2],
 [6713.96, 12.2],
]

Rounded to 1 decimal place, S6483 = 12.7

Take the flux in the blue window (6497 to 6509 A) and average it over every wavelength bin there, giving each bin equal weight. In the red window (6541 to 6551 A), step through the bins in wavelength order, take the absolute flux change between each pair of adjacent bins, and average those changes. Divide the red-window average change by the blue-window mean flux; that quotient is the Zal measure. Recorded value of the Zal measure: 0.041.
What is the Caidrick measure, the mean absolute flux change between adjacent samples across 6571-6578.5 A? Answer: 0.10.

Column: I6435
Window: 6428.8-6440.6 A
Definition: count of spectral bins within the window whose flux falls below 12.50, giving 0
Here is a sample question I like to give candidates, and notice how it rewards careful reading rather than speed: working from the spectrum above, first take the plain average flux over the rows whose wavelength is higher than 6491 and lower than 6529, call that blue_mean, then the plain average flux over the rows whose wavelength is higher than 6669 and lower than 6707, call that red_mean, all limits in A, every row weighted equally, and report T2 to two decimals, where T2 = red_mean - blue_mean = -0.31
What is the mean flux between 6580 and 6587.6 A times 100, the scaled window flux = 1232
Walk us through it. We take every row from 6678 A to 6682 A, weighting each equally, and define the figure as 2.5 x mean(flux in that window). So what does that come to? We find 30.9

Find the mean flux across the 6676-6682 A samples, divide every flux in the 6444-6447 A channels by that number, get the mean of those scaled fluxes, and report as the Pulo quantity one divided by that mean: 0.959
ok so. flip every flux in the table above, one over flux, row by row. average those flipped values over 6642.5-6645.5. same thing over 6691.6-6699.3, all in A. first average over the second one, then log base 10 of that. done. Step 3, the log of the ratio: -0.004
